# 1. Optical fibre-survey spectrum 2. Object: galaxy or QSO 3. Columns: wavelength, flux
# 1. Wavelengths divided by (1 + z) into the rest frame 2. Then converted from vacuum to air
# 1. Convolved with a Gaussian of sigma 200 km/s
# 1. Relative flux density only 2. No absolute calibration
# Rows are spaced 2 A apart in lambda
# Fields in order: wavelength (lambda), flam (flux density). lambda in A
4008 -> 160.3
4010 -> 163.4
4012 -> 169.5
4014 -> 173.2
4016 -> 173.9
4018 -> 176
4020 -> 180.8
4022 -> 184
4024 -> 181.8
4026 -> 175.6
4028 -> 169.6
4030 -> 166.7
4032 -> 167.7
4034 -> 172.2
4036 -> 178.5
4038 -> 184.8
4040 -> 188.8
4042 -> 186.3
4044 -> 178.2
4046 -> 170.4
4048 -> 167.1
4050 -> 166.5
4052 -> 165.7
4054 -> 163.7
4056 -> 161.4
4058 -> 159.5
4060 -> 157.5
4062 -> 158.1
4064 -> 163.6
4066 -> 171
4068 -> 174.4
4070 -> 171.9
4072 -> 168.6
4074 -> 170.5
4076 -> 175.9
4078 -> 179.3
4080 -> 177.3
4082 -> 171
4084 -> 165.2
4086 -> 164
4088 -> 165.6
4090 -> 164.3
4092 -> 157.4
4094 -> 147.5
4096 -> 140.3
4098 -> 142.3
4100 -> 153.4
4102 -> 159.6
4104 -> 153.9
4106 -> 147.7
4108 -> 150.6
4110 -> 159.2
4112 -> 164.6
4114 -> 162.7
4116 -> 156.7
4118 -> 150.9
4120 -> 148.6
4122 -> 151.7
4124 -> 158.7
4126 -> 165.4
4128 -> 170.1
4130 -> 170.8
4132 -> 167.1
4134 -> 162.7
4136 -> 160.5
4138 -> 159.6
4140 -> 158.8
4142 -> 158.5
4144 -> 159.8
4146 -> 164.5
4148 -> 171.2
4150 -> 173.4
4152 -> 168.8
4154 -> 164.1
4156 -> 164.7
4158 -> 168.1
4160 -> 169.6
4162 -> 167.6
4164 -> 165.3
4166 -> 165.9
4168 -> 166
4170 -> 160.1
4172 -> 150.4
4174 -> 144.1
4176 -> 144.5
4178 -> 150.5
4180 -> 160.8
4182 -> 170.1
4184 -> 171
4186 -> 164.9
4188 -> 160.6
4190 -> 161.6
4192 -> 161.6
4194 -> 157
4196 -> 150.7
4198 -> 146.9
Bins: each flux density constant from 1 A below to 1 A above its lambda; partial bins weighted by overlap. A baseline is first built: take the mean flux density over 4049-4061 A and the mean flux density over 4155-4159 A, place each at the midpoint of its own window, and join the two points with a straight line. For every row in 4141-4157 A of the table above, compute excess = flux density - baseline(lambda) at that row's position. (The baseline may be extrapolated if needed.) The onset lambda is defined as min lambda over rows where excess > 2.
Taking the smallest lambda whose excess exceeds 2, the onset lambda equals 4148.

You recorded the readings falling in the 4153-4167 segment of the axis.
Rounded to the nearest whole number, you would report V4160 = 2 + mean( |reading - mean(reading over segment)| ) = 4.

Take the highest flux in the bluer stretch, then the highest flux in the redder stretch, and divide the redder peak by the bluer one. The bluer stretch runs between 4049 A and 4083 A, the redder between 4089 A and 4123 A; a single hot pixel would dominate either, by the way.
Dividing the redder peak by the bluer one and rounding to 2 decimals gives 0.92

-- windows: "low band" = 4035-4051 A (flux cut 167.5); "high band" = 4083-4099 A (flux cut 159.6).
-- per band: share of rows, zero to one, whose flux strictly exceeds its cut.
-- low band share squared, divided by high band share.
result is 1.1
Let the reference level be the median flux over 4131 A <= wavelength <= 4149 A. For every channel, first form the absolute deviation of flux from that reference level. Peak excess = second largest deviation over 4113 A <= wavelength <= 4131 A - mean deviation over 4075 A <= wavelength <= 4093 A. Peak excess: 1.2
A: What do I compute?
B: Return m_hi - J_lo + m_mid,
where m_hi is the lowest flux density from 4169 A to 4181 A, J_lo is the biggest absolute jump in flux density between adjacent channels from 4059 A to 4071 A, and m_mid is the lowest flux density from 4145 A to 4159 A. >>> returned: 301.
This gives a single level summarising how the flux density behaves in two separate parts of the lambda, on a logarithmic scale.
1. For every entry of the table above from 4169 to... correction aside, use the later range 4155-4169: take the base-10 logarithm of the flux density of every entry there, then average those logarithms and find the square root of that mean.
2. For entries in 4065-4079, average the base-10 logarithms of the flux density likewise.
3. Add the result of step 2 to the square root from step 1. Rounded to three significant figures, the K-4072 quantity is 3.73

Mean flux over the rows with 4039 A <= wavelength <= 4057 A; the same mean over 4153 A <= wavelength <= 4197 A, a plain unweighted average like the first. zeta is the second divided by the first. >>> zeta 0.94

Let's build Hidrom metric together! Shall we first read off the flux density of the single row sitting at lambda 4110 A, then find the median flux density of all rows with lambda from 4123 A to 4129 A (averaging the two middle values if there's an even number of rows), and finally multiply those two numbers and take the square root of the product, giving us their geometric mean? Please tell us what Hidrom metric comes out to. 162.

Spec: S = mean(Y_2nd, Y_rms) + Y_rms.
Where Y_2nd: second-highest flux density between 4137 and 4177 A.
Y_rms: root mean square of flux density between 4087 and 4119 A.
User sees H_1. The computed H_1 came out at 318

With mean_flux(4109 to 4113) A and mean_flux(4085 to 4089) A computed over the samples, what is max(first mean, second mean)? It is 165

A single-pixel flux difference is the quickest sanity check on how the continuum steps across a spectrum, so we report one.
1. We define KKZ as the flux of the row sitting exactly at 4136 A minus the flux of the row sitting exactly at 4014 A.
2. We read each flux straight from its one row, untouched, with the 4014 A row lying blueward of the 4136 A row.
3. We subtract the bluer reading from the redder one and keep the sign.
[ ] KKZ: -13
